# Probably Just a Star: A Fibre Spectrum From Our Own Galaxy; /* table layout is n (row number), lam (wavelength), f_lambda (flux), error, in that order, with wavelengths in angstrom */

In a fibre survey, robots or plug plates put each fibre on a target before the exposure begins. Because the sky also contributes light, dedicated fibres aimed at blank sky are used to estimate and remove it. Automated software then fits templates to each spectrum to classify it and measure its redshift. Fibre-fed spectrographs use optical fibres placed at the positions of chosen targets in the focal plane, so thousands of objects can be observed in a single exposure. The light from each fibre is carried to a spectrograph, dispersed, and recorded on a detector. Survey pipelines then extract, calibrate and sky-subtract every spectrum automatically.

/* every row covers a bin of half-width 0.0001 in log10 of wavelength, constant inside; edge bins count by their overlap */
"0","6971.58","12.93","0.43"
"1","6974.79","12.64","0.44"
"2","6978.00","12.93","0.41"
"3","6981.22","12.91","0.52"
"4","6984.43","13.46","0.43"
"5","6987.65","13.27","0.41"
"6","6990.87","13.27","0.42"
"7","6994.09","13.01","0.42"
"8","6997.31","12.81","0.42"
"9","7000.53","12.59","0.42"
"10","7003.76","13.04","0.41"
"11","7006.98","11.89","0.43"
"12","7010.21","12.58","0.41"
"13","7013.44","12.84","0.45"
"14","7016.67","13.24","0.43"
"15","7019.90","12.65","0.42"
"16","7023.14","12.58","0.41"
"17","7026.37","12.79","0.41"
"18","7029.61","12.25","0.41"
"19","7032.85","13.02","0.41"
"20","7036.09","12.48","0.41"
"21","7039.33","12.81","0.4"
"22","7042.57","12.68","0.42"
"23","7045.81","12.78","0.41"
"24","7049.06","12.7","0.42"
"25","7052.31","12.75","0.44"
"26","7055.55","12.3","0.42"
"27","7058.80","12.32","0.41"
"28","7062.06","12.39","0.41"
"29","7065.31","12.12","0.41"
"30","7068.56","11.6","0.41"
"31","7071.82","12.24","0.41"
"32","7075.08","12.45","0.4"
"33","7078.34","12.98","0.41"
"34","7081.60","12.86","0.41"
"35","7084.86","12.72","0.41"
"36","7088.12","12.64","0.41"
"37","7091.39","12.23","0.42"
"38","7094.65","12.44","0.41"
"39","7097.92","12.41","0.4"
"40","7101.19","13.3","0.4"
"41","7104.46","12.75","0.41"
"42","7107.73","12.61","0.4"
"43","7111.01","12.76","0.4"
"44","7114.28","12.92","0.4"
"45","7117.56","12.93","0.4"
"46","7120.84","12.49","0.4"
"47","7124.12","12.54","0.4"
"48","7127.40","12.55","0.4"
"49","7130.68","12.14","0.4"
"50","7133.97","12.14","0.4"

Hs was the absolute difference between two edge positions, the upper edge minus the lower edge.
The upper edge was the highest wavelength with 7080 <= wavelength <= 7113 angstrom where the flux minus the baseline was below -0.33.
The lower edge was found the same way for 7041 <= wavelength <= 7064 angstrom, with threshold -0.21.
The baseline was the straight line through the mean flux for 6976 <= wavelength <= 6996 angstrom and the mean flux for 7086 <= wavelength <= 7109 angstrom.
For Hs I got 29.3 angstrom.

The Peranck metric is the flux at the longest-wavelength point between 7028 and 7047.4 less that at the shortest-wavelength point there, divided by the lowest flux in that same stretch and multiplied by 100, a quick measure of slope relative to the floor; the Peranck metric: 4.3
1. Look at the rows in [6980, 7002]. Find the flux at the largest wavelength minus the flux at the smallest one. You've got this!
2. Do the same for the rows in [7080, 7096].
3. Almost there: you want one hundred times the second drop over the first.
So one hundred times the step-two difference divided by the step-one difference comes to 131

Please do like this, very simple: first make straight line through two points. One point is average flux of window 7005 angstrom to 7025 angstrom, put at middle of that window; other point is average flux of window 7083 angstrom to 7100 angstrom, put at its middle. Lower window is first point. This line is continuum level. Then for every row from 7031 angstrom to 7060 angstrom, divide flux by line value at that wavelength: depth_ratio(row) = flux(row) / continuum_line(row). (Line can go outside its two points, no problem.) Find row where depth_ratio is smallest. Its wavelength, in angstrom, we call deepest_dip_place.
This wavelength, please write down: 7055.55 angstrom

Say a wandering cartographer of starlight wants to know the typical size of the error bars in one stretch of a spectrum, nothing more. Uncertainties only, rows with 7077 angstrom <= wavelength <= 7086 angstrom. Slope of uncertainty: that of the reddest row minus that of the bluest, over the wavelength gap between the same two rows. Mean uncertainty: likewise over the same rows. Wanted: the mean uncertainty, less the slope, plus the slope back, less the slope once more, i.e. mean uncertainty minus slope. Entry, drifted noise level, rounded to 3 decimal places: 0.410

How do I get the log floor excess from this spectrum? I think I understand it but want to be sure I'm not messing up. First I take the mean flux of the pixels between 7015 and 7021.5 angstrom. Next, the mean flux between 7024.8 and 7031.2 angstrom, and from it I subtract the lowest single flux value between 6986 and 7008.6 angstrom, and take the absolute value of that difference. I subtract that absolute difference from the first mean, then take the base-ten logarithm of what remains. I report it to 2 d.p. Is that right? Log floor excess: 1.09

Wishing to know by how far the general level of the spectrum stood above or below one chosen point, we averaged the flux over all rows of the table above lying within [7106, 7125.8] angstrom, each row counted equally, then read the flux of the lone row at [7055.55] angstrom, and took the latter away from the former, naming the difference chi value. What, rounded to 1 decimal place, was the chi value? 0.4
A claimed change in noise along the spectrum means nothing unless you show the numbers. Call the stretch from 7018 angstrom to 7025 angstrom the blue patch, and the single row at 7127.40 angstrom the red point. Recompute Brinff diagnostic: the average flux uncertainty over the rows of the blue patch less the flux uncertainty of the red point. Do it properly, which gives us 0.015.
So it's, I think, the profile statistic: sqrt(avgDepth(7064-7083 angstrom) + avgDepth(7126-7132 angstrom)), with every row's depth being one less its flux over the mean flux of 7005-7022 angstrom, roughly 0.21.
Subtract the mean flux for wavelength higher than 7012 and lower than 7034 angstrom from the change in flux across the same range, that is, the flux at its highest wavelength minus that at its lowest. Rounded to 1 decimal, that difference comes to -12.6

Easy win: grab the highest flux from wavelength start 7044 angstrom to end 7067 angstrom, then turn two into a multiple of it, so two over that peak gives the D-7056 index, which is 0.156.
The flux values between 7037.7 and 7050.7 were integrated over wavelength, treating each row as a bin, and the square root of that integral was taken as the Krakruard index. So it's 12.9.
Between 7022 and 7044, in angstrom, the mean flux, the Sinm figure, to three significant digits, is 12.7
